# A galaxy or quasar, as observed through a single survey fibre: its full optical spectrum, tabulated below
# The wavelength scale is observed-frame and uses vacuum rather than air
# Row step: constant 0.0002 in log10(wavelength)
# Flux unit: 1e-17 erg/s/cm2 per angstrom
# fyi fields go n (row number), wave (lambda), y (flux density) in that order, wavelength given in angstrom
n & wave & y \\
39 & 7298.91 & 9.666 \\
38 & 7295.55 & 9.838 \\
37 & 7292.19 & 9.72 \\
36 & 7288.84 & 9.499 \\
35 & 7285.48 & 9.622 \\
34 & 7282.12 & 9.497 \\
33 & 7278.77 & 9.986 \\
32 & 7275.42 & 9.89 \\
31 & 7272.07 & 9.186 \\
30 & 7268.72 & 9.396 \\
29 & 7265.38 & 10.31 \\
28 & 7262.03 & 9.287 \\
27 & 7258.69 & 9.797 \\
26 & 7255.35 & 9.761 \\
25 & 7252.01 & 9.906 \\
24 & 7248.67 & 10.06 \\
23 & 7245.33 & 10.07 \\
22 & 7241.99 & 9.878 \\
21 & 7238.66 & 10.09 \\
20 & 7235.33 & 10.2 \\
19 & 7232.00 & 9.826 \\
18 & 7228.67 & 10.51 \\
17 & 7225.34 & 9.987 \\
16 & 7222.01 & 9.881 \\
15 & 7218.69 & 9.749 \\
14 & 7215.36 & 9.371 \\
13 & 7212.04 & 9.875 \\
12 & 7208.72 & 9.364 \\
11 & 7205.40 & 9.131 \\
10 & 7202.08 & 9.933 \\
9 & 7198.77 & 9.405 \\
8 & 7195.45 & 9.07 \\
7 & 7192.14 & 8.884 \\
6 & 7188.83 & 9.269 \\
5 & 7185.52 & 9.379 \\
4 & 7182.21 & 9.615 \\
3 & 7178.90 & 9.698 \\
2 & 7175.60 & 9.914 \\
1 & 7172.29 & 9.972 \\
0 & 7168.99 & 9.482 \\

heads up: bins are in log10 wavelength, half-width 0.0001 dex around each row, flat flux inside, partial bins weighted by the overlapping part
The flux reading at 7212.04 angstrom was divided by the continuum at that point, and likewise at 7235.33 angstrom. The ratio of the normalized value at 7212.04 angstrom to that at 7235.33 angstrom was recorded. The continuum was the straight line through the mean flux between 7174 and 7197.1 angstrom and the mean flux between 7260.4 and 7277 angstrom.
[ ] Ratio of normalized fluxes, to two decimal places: 0.97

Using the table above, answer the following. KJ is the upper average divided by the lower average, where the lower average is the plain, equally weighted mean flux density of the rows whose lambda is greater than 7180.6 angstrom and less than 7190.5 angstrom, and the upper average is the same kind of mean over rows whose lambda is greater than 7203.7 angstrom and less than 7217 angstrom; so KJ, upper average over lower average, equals 1.00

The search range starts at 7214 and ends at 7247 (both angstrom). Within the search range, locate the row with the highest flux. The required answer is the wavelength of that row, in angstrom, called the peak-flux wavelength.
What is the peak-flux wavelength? 7228.67 angstrom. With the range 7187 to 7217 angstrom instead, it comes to 7202.08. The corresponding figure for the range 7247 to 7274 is 7265.38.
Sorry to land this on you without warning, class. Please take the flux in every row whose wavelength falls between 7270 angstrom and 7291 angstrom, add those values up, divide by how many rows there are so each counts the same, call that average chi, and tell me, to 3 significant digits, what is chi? 9.61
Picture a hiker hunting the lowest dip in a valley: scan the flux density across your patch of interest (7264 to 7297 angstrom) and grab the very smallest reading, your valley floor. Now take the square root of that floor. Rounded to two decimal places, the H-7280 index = 3.03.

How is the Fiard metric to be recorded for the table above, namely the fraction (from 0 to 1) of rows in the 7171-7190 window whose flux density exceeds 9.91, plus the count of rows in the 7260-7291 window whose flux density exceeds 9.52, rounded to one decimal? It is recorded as 4.3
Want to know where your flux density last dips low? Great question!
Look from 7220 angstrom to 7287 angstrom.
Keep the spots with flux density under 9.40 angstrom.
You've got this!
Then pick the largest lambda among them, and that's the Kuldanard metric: 7272.07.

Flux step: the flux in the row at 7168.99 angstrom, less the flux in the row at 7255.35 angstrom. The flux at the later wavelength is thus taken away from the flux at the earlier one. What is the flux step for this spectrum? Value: -0.28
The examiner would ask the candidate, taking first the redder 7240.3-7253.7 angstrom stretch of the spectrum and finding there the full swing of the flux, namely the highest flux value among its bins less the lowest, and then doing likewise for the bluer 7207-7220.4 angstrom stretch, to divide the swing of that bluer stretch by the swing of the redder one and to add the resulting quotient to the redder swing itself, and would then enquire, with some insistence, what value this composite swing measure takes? 2.9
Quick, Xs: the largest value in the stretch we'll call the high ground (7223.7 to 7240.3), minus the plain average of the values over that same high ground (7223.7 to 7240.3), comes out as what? 0.39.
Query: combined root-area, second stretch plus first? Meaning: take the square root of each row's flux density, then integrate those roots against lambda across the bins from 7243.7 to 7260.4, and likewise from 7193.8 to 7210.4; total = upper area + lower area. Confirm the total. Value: 103.4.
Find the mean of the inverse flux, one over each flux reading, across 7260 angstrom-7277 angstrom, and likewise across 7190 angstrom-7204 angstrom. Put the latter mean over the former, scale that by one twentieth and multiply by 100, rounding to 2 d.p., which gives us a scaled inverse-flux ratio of 5.16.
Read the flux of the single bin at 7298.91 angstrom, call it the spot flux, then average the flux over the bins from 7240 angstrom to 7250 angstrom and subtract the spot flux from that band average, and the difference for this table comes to 0.34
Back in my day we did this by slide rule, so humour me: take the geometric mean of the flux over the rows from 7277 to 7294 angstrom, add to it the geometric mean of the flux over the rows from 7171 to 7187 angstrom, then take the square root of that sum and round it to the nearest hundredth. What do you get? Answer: 4.40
